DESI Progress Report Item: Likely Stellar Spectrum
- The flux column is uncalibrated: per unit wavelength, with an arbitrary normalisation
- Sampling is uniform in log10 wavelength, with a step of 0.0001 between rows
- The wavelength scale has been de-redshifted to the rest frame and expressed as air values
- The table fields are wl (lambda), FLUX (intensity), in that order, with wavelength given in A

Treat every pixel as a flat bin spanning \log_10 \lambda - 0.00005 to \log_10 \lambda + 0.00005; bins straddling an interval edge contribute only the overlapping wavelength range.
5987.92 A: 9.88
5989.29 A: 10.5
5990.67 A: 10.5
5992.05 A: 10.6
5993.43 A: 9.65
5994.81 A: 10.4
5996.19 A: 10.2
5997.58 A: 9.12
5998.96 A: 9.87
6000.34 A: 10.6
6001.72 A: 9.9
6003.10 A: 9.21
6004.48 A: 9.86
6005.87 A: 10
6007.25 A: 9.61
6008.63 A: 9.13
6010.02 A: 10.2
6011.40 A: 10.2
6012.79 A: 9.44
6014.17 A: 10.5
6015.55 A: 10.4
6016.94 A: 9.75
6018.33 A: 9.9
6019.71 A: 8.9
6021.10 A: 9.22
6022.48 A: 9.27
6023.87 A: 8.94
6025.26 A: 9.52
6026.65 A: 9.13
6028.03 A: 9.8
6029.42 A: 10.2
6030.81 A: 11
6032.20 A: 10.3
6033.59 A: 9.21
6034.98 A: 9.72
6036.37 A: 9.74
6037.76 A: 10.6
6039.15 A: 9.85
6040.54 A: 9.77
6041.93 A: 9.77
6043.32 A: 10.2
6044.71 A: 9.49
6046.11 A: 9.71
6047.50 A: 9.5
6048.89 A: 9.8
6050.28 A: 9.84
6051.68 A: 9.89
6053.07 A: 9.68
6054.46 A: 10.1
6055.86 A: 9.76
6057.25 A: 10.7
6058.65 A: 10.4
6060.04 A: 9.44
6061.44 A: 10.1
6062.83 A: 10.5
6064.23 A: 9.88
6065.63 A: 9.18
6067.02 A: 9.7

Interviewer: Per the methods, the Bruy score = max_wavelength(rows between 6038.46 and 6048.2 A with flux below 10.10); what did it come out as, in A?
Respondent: 6047.50 A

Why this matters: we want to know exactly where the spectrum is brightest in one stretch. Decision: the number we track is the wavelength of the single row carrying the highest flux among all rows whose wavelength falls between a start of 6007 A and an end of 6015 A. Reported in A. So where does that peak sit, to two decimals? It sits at 6014.17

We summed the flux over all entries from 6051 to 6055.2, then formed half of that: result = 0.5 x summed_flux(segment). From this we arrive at 14.8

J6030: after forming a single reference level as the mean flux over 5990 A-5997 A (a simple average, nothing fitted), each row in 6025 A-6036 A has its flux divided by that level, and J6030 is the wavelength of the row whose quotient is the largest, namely 6030.81 A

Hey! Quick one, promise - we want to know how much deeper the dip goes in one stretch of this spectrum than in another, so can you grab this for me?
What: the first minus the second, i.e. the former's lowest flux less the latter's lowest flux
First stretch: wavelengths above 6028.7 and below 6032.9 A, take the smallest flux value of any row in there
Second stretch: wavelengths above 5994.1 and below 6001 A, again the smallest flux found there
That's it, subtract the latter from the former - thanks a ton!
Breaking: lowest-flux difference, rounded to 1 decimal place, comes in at 1.1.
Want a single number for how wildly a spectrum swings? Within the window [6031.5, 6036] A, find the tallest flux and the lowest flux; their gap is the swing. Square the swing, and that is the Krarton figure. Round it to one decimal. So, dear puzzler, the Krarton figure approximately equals 1.2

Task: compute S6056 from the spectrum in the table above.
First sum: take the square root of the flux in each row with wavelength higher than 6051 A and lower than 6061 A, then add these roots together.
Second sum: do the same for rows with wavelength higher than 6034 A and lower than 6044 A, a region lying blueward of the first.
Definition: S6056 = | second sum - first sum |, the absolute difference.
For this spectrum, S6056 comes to 0.0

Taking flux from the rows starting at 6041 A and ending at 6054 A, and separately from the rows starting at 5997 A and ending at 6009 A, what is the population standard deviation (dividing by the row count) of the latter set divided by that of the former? 2.3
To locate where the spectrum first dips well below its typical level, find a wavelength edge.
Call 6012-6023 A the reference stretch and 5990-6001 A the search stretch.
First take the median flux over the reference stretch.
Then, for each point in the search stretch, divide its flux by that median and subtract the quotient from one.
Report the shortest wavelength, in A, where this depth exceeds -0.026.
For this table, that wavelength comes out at 5993.43 A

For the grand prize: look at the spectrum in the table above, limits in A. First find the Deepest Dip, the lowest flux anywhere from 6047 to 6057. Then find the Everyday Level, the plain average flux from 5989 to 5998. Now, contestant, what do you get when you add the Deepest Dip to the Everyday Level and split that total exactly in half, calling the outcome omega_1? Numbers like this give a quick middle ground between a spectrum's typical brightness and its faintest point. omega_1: 9.82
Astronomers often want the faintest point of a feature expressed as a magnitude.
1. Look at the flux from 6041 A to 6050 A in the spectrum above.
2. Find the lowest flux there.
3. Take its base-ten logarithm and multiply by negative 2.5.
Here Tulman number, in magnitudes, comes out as -2.44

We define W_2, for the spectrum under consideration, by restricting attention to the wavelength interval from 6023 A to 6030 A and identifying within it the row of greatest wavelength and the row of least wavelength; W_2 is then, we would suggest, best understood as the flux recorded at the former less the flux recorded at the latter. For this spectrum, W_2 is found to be 1.3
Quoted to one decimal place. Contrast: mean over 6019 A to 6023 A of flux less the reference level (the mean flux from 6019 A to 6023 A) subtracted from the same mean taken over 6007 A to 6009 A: 0.2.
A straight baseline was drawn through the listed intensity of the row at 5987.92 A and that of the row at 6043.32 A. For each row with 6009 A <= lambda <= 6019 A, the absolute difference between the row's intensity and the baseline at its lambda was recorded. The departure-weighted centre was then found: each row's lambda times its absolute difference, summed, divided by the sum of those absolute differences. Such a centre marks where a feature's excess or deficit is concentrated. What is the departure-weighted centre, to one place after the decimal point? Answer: 6014.1 A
